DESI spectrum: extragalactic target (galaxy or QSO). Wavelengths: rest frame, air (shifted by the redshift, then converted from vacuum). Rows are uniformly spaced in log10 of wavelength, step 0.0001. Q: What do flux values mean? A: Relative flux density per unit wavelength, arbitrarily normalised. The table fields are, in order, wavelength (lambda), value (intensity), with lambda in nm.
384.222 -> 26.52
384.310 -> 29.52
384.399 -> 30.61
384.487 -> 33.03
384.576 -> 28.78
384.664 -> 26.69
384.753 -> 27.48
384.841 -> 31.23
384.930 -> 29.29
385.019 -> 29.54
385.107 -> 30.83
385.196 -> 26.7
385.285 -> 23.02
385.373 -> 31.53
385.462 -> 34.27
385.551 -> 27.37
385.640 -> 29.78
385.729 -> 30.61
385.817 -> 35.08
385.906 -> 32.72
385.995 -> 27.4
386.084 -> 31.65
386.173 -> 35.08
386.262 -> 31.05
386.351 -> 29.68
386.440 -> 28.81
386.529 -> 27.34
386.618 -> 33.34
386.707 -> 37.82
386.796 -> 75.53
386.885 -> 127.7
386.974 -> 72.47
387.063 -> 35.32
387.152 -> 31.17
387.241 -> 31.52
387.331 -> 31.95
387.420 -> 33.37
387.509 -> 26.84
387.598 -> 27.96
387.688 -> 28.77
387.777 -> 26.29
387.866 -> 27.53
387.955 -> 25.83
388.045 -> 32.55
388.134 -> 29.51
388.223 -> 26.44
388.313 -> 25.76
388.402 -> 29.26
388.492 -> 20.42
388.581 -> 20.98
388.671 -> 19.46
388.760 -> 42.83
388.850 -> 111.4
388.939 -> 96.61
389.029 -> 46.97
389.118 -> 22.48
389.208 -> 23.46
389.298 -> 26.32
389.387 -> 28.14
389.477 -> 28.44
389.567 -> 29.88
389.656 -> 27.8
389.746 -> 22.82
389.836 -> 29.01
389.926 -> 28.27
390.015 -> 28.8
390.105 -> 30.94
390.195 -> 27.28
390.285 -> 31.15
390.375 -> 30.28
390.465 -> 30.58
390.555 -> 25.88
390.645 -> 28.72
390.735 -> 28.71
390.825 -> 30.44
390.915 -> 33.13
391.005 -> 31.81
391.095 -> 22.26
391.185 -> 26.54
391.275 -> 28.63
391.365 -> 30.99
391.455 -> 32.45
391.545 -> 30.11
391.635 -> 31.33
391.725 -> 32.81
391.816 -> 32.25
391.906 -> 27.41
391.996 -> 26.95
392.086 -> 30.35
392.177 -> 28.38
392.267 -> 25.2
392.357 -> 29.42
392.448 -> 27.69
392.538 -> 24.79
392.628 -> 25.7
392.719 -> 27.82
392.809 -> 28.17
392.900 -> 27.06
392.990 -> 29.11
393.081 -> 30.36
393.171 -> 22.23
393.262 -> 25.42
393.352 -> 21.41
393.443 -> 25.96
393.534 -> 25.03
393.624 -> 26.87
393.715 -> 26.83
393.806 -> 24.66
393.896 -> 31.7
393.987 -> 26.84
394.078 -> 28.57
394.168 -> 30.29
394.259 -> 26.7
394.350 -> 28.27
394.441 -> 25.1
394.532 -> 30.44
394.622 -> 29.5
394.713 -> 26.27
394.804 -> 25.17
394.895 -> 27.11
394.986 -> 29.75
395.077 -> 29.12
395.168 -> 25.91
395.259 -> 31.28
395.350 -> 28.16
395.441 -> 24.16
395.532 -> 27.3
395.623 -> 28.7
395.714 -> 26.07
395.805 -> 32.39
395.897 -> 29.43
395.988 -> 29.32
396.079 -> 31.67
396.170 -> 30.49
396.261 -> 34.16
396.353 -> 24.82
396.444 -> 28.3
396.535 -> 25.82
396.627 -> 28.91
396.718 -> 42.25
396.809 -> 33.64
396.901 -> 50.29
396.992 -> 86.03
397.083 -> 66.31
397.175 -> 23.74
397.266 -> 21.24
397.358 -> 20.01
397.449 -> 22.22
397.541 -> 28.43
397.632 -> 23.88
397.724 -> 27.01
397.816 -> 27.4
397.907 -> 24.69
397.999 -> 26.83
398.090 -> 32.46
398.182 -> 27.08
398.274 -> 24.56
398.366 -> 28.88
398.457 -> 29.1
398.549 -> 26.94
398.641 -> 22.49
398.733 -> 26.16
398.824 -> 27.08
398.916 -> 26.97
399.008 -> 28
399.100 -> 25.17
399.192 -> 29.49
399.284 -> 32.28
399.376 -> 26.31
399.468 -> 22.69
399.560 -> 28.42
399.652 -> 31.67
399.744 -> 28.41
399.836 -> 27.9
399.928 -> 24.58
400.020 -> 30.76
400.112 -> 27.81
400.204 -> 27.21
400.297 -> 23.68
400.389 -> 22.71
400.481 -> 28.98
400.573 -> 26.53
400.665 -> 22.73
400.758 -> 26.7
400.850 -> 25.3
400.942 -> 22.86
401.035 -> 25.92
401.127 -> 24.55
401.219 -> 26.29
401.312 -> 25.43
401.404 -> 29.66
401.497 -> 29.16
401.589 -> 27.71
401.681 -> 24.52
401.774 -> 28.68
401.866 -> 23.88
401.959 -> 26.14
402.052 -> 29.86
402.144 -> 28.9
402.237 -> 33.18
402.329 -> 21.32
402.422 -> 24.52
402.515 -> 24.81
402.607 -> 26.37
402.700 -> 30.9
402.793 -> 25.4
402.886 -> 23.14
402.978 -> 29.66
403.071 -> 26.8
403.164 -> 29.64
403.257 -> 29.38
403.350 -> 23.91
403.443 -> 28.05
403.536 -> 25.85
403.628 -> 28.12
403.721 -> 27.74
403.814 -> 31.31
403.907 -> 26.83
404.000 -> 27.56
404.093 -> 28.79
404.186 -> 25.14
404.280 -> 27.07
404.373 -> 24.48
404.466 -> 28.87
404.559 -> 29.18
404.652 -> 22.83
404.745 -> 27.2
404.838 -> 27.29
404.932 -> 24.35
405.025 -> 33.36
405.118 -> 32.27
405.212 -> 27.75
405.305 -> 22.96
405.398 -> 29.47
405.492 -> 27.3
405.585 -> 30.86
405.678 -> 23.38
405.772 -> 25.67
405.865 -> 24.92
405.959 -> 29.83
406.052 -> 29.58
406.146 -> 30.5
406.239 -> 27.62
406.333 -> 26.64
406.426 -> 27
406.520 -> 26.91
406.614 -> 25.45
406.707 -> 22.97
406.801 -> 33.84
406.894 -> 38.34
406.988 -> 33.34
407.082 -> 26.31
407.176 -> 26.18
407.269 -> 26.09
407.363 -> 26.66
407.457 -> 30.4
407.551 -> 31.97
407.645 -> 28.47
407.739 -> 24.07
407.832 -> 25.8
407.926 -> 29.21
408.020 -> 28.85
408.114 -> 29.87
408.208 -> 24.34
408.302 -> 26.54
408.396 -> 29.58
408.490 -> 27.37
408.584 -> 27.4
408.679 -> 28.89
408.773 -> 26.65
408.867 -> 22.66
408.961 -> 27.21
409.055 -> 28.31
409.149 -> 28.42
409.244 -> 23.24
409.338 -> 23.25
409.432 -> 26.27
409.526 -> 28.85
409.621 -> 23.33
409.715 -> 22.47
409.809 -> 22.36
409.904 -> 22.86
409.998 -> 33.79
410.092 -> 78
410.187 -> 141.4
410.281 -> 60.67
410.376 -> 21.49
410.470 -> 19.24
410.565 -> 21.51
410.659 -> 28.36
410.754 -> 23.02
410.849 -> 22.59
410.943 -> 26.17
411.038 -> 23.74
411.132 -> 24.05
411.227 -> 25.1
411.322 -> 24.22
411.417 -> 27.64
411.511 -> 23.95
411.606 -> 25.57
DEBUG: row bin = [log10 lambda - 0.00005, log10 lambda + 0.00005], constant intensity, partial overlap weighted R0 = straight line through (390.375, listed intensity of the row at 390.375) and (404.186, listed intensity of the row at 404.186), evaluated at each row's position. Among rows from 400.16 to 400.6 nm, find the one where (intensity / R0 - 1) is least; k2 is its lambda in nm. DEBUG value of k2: 400.389 nm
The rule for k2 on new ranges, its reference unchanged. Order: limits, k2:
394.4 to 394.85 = 394.441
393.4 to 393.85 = 393.806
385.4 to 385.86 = 385.551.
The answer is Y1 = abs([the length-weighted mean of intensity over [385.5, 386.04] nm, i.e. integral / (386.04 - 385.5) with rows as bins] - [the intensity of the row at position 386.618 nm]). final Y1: 2.8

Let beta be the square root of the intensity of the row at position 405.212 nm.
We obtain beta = 5.3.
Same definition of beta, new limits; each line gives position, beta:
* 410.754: 4.8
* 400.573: 5.2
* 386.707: 6.1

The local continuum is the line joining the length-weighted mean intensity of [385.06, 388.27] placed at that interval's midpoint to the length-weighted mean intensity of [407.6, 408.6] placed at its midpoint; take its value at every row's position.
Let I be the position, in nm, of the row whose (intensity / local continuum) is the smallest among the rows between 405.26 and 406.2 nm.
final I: 405.305 nm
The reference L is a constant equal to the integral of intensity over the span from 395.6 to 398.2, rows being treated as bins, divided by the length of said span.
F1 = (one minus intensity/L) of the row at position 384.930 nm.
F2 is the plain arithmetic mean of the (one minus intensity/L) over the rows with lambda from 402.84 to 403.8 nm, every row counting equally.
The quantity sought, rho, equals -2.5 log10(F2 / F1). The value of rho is -0.6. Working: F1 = 0.09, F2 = 0.156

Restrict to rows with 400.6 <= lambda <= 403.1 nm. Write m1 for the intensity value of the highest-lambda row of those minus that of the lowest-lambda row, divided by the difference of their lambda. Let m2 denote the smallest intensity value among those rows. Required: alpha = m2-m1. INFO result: 19.6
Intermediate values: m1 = 1.7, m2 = 21.32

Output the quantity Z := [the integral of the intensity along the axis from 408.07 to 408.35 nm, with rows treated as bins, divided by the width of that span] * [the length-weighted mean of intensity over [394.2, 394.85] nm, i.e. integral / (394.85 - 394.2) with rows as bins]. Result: 737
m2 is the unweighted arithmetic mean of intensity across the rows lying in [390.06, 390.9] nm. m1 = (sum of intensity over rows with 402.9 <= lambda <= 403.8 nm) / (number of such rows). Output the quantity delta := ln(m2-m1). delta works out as 0.5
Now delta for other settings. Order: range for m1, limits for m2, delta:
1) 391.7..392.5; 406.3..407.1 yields -3.3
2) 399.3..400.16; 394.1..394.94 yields -3.4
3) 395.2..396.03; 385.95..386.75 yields 1.0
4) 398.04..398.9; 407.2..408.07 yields -0.3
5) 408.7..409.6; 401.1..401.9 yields -0.6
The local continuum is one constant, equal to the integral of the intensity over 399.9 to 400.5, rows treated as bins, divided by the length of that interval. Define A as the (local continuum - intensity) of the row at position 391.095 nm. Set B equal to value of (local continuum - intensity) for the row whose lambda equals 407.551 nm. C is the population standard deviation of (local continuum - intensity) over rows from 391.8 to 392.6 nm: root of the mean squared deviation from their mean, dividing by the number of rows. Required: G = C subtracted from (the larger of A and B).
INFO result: 2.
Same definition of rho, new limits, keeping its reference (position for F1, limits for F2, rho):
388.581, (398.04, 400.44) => 0.9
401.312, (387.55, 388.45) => 0.5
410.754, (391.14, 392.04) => 1.5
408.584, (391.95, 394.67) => 0.0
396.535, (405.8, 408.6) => 0.5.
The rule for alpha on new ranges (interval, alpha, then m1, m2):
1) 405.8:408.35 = 22.3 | 0.7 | 22.97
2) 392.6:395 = 19.7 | 1.7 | 21.41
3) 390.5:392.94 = 21.8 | 0.5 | 22.26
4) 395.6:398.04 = 20.8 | -0.8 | 20.01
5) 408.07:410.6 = 22.7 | -3.4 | 19.24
